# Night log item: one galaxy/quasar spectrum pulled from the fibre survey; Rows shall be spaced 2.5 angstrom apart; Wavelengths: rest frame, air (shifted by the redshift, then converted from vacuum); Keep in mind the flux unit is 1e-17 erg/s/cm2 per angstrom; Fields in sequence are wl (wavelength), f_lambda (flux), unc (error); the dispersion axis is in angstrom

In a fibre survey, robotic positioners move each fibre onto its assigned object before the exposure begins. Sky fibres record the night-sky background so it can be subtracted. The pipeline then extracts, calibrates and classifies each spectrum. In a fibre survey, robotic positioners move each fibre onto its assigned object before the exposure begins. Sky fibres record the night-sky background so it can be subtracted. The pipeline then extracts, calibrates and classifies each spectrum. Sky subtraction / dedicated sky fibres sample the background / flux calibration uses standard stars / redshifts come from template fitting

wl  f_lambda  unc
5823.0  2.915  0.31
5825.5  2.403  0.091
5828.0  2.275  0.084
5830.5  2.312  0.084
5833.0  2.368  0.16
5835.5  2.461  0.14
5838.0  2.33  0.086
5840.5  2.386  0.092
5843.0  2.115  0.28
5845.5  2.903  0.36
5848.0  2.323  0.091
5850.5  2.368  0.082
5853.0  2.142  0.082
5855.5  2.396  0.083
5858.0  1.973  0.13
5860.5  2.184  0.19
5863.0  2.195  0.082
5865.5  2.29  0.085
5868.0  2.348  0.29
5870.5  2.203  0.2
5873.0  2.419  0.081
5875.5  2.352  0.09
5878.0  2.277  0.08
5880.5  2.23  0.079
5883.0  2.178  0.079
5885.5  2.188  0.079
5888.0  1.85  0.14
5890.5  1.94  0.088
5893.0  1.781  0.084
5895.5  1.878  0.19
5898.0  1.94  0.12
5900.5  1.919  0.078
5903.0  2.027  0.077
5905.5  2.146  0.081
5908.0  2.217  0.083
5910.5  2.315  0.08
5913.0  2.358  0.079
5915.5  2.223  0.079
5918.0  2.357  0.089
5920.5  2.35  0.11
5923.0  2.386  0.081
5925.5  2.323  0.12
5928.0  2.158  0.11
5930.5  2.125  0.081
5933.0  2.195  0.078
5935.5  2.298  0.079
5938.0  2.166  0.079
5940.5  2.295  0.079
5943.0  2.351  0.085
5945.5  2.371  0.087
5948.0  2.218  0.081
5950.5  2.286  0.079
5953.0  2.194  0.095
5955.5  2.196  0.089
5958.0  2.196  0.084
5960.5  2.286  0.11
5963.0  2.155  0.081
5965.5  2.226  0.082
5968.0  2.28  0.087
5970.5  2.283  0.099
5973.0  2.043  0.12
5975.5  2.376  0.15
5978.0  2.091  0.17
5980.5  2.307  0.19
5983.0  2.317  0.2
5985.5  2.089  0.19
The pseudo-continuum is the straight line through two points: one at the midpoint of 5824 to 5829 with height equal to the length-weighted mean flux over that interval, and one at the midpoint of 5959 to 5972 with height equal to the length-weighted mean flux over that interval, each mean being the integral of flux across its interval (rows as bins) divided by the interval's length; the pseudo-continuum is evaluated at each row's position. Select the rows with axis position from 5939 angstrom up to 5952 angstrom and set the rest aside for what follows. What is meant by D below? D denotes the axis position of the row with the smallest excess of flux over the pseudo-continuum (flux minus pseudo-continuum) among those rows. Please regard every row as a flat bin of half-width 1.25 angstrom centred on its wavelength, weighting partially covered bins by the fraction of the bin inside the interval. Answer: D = 5948.0 angstrom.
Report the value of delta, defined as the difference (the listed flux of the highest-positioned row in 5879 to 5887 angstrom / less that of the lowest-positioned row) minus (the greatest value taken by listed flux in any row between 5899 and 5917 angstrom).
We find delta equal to -2.40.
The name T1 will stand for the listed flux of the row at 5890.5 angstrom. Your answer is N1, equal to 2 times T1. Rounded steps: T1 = 1.94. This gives 3.9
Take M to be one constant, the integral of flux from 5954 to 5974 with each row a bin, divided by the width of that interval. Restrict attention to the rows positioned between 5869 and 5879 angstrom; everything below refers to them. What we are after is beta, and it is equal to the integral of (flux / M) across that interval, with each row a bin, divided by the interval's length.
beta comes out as 1.05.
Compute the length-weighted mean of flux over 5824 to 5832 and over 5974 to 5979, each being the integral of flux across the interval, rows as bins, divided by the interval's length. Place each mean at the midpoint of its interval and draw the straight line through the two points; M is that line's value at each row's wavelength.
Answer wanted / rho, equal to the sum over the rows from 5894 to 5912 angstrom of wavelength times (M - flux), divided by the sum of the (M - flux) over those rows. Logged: 5899.6 angstrom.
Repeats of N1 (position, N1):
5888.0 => 3.7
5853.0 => 4.3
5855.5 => 4.8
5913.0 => 4.7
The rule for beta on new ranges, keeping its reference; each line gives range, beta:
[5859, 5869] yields 1.02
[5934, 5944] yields 1.03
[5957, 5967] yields 1.00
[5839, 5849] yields 1.10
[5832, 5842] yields 1.08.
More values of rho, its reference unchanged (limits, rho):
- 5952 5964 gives 5957.6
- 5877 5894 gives 5889.0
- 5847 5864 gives 5858.5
